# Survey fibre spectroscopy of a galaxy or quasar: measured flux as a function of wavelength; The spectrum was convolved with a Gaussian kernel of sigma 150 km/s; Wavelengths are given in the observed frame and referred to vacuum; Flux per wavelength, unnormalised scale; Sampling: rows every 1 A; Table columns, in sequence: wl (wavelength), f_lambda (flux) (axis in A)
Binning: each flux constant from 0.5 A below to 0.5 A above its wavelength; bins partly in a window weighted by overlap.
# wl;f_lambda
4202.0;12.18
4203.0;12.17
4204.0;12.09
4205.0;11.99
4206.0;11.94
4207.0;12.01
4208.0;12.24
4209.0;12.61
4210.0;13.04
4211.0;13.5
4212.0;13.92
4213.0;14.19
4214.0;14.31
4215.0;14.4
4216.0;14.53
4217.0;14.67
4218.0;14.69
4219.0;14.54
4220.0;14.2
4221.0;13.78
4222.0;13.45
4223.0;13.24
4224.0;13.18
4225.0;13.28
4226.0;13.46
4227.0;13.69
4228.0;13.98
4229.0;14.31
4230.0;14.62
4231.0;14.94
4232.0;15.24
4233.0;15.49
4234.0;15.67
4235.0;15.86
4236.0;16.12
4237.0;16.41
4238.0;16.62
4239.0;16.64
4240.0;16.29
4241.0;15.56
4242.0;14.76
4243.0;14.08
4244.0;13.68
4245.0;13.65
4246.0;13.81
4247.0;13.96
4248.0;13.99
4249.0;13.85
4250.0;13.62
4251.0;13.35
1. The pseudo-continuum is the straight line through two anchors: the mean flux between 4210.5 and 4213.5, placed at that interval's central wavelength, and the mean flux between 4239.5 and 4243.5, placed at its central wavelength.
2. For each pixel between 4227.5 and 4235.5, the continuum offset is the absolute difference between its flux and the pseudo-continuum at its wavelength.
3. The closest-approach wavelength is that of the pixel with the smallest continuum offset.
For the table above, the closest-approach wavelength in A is 4230.0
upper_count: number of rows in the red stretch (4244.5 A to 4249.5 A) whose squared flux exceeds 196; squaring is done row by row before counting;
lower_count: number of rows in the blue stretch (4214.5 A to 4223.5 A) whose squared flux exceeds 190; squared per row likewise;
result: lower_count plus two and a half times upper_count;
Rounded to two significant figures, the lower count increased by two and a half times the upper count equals 6.0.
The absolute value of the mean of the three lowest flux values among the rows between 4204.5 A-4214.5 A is 12.0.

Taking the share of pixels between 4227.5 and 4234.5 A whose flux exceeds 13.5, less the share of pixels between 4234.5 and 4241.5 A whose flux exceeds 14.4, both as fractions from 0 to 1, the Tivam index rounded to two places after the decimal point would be 0.00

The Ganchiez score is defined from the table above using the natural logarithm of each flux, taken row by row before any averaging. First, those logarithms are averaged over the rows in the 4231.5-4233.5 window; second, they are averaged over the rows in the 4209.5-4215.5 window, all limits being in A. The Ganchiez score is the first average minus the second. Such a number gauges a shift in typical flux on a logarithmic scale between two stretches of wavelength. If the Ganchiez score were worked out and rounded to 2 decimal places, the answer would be 0.10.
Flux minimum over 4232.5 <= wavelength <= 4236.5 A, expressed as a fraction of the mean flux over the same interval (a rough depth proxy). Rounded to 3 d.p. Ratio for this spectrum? 0.981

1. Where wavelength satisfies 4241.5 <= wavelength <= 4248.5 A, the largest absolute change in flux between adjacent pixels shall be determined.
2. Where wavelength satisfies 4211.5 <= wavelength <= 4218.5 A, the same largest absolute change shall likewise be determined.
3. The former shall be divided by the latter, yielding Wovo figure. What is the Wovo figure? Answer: 2.5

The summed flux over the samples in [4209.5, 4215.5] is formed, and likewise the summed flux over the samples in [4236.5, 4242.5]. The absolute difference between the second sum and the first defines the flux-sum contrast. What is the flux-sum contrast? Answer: 13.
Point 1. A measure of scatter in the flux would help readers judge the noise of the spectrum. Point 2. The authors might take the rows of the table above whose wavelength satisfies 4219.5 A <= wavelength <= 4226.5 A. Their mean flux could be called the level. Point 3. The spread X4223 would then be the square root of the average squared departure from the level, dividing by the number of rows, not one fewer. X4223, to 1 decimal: 0.3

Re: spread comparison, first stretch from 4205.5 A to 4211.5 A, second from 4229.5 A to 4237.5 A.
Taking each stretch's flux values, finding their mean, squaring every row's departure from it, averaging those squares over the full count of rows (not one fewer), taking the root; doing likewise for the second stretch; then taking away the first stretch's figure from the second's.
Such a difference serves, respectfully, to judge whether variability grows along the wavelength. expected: 0.0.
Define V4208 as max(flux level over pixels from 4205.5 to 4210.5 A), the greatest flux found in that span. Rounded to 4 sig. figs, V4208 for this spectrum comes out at 13.04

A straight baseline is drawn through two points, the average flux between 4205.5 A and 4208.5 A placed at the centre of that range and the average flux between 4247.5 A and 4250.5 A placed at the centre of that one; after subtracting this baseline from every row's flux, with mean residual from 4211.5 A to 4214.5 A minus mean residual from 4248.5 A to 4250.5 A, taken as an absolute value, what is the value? 1.9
